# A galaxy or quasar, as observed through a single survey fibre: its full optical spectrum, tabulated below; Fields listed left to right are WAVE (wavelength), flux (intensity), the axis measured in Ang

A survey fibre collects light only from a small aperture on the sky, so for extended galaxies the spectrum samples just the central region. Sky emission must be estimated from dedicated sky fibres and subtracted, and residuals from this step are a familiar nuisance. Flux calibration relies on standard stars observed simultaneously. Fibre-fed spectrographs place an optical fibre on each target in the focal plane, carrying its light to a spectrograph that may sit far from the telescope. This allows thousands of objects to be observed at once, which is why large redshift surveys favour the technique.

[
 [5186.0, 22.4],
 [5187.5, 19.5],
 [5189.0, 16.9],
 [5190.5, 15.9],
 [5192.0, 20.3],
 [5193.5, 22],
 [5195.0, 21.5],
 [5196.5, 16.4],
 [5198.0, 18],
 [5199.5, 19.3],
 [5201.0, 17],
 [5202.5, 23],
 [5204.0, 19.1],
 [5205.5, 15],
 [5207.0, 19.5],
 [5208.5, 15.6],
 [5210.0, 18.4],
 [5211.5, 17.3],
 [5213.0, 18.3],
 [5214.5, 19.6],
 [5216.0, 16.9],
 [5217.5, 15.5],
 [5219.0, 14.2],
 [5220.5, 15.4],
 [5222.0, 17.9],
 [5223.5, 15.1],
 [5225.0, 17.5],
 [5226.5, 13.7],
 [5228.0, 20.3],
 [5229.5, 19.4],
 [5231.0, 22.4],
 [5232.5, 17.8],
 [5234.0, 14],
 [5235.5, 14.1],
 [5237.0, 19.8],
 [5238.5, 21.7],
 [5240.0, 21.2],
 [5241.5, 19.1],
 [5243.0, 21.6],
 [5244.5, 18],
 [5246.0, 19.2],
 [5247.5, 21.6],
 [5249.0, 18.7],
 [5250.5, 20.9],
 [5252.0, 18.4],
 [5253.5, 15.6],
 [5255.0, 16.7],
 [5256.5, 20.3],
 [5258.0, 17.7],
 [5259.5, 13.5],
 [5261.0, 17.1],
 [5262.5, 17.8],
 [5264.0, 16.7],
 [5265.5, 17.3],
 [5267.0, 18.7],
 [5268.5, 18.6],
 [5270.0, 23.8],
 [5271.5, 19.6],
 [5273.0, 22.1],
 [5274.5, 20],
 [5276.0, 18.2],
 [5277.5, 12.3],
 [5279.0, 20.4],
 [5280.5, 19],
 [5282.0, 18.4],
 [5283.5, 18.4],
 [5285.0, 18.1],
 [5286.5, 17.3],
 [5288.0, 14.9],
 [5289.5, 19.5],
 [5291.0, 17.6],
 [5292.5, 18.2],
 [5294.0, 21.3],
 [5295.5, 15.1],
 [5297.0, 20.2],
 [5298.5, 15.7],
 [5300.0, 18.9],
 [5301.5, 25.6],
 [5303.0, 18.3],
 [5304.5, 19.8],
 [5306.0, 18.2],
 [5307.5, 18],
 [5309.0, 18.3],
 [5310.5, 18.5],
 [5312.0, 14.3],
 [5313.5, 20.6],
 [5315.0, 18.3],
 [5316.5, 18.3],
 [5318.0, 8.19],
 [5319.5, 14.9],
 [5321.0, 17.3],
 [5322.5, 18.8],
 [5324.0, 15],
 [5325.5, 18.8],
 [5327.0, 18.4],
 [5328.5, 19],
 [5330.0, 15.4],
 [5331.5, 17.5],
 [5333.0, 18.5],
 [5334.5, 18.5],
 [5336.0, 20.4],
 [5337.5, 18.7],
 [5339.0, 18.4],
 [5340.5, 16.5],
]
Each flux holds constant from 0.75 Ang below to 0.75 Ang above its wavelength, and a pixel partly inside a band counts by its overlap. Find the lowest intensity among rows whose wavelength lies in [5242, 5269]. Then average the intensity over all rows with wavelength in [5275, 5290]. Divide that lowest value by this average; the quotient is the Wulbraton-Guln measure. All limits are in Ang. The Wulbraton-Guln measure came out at 0.76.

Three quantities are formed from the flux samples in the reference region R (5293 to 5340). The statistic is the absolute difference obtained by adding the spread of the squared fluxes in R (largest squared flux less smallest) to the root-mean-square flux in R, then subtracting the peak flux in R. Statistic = 581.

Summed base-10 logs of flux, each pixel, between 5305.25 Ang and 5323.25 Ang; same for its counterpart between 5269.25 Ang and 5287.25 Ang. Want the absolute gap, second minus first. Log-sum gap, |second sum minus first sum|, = 0.64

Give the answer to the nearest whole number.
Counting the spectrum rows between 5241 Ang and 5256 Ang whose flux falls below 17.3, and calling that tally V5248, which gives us 2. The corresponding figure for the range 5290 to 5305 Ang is 2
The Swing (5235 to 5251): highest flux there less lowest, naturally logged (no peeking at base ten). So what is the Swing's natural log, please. 2.03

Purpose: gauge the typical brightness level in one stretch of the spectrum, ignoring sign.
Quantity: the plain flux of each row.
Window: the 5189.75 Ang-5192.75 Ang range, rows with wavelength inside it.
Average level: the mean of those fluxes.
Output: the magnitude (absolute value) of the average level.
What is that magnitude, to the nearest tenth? 18.1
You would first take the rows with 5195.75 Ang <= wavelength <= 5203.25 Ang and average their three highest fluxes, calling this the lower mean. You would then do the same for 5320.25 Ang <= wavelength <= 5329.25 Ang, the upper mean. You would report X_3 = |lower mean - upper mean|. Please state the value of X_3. 1.2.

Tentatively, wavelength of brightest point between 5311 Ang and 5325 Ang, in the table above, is 5313.5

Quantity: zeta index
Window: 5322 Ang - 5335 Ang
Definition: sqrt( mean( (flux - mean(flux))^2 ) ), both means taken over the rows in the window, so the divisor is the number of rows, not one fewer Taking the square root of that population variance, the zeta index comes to 1.4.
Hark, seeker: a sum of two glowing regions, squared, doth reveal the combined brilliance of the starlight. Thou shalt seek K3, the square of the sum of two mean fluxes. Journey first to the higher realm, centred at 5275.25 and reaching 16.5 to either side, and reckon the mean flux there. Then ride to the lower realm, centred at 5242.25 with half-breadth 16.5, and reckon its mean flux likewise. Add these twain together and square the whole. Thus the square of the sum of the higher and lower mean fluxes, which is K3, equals 1361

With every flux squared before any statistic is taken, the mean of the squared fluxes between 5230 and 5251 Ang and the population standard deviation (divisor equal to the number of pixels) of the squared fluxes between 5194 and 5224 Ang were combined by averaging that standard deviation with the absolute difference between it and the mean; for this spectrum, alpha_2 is 189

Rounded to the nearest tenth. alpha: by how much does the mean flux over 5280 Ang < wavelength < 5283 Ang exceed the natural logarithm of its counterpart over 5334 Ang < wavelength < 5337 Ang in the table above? 15.7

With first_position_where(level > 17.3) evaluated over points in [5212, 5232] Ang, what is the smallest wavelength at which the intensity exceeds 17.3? 5213.0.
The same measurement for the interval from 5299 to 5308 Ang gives 5300.0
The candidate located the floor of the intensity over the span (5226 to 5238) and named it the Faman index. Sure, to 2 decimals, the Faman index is 13.70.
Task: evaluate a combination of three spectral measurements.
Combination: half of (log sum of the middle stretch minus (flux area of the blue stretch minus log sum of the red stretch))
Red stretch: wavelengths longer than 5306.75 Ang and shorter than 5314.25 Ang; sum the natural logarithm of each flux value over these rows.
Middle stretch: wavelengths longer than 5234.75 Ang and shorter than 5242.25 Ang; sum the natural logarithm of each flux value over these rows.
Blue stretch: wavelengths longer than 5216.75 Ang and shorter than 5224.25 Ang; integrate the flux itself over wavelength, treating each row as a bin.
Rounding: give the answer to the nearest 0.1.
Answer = -44.0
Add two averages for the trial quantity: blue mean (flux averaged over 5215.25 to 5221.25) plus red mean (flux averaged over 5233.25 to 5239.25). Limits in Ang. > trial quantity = 32.9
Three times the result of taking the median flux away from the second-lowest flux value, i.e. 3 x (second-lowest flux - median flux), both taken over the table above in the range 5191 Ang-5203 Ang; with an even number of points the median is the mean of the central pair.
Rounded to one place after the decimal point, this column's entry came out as -8.4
